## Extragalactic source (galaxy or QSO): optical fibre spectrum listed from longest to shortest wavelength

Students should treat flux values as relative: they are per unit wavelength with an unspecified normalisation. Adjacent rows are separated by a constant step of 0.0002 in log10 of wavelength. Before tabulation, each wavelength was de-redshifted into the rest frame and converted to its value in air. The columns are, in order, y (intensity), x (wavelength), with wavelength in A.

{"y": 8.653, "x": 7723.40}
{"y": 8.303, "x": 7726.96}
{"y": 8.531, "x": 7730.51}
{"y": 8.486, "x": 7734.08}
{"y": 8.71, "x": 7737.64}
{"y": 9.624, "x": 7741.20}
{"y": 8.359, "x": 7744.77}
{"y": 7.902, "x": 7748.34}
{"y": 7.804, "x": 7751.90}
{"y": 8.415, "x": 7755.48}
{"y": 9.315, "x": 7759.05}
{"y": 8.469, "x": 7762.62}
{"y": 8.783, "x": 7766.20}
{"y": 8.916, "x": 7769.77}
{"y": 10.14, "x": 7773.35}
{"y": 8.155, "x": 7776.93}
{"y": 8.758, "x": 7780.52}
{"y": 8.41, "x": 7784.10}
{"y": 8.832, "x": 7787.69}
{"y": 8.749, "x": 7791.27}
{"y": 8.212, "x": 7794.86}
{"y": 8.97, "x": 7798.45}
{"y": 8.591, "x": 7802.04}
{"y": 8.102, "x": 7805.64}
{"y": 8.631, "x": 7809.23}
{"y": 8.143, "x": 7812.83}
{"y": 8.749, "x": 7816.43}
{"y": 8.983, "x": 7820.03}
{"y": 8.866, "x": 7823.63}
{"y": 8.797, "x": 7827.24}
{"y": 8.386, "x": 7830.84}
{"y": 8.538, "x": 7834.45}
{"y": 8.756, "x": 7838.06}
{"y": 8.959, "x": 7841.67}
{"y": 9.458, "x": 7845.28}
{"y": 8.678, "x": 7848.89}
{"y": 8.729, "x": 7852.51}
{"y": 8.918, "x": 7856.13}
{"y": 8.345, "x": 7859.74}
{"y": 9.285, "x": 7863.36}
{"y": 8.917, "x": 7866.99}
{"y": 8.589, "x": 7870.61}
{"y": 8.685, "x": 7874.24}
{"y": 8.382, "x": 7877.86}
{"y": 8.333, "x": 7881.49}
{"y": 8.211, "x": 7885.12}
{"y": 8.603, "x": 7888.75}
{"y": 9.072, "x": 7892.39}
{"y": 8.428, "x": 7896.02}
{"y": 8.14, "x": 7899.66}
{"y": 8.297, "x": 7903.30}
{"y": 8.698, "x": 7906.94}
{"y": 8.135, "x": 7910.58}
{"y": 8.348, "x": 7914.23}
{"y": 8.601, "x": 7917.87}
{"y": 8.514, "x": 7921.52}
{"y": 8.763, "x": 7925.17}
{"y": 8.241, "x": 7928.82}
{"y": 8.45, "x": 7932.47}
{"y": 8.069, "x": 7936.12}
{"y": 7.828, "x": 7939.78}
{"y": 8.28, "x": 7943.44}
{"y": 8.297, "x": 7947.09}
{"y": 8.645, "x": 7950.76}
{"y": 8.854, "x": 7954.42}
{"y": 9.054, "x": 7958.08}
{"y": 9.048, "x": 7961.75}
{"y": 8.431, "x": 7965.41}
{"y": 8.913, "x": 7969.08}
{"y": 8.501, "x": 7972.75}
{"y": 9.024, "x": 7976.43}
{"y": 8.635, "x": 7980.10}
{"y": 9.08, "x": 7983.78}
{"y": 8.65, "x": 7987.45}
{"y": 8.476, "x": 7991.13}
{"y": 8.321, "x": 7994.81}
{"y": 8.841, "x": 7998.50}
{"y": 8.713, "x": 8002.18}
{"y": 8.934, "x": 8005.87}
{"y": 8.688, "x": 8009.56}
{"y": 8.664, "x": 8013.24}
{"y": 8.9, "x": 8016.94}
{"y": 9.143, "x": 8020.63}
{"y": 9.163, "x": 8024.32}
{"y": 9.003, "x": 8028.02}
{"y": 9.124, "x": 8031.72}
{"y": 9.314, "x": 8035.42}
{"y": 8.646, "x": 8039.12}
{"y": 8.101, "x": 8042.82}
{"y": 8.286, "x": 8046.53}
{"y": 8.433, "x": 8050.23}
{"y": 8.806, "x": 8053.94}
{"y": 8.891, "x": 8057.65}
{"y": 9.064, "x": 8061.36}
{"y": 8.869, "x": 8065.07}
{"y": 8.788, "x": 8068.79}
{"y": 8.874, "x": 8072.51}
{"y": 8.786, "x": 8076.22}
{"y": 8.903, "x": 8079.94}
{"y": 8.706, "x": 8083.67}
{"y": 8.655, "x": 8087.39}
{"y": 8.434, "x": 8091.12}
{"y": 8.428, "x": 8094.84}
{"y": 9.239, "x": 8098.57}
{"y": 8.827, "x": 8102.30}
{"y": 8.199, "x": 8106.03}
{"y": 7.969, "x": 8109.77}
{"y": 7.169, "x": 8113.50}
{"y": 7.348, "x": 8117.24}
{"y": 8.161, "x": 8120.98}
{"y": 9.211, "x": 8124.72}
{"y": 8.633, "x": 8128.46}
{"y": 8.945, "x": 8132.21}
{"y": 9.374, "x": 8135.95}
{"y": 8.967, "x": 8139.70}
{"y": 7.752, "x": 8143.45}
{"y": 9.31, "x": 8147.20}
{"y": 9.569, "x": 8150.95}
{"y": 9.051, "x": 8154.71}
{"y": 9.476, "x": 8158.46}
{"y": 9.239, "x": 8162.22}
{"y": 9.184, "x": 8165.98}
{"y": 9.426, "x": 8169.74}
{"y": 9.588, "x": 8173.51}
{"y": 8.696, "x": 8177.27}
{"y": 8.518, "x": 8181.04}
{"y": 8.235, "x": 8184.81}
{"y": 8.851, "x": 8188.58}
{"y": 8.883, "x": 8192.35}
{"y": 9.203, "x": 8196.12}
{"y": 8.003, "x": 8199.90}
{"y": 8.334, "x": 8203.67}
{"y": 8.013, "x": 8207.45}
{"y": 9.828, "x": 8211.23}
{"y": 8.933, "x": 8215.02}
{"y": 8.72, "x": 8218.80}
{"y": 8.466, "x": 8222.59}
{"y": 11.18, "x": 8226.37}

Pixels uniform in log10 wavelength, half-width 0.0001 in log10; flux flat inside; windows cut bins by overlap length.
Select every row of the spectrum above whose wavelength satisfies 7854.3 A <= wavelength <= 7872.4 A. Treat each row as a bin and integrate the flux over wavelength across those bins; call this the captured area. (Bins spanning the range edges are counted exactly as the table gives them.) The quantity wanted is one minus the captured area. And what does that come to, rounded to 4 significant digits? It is -158.5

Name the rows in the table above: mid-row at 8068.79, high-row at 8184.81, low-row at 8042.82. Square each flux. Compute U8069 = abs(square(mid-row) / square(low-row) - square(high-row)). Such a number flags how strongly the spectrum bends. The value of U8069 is 67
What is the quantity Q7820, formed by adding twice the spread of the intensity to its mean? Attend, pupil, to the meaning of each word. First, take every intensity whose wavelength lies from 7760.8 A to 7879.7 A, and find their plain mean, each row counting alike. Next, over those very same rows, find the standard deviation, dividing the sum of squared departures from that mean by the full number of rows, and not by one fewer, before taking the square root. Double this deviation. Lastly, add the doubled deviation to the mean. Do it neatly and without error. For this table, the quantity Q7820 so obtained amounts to 9.5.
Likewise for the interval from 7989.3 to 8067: 9.4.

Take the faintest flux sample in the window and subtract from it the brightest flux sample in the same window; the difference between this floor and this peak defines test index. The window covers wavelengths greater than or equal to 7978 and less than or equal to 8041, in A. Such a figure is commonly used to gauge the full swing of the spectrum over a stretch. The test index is -1.0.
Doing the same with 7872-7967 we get -1.2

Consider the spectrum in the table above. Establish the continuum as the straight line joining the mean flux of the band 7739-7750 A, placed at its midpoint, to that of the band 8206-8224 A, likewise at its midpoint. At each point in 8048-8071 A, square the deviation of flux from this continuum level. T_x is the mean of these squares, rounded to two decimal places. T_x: 0.04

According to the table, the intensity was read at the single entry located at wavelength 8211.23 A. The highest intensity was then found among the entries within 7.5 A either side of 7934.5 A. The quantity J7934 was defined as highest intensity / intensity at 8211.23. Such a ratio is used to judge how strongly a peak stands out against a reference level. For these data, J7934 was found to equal 0.86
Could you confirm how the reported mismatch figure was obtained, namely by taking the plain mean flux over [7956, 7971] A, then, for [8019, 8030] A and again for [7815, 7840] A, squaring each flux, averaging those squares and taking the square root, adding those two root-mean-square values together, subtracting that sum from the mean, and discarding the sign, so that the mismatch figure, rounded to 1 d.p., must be 9.0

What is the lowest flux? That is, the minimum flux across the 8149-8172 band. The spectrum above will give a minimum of 9.051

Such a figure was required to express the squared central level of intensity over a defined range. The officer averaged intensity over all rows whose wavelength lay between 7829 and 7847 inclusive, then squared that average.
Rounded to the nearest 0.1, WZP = 77.8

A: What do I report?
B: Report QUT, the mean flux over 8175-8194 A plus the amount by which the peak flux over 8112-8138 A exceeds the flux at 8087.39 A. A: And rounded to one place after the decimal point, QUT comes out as 9.4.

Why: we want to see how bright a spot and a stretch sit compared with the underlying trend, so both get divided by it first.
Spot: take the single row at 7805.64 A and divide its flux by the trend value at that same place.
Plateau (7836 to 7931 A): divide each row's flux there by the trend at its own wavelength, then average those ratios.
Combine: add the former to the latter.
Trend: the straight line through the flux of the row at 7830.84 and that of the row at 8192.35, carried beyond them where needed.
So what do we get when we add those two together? 1.99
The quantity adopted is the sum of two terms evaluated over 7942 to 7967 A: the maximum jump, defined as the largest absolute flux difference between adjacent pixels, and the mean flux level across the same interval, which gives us 9.3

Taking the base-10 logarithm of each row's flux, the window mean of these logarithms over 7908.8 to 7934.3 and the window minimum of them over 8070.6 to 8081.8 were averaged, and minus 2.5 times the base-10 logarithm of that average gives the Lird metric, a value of 0.073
